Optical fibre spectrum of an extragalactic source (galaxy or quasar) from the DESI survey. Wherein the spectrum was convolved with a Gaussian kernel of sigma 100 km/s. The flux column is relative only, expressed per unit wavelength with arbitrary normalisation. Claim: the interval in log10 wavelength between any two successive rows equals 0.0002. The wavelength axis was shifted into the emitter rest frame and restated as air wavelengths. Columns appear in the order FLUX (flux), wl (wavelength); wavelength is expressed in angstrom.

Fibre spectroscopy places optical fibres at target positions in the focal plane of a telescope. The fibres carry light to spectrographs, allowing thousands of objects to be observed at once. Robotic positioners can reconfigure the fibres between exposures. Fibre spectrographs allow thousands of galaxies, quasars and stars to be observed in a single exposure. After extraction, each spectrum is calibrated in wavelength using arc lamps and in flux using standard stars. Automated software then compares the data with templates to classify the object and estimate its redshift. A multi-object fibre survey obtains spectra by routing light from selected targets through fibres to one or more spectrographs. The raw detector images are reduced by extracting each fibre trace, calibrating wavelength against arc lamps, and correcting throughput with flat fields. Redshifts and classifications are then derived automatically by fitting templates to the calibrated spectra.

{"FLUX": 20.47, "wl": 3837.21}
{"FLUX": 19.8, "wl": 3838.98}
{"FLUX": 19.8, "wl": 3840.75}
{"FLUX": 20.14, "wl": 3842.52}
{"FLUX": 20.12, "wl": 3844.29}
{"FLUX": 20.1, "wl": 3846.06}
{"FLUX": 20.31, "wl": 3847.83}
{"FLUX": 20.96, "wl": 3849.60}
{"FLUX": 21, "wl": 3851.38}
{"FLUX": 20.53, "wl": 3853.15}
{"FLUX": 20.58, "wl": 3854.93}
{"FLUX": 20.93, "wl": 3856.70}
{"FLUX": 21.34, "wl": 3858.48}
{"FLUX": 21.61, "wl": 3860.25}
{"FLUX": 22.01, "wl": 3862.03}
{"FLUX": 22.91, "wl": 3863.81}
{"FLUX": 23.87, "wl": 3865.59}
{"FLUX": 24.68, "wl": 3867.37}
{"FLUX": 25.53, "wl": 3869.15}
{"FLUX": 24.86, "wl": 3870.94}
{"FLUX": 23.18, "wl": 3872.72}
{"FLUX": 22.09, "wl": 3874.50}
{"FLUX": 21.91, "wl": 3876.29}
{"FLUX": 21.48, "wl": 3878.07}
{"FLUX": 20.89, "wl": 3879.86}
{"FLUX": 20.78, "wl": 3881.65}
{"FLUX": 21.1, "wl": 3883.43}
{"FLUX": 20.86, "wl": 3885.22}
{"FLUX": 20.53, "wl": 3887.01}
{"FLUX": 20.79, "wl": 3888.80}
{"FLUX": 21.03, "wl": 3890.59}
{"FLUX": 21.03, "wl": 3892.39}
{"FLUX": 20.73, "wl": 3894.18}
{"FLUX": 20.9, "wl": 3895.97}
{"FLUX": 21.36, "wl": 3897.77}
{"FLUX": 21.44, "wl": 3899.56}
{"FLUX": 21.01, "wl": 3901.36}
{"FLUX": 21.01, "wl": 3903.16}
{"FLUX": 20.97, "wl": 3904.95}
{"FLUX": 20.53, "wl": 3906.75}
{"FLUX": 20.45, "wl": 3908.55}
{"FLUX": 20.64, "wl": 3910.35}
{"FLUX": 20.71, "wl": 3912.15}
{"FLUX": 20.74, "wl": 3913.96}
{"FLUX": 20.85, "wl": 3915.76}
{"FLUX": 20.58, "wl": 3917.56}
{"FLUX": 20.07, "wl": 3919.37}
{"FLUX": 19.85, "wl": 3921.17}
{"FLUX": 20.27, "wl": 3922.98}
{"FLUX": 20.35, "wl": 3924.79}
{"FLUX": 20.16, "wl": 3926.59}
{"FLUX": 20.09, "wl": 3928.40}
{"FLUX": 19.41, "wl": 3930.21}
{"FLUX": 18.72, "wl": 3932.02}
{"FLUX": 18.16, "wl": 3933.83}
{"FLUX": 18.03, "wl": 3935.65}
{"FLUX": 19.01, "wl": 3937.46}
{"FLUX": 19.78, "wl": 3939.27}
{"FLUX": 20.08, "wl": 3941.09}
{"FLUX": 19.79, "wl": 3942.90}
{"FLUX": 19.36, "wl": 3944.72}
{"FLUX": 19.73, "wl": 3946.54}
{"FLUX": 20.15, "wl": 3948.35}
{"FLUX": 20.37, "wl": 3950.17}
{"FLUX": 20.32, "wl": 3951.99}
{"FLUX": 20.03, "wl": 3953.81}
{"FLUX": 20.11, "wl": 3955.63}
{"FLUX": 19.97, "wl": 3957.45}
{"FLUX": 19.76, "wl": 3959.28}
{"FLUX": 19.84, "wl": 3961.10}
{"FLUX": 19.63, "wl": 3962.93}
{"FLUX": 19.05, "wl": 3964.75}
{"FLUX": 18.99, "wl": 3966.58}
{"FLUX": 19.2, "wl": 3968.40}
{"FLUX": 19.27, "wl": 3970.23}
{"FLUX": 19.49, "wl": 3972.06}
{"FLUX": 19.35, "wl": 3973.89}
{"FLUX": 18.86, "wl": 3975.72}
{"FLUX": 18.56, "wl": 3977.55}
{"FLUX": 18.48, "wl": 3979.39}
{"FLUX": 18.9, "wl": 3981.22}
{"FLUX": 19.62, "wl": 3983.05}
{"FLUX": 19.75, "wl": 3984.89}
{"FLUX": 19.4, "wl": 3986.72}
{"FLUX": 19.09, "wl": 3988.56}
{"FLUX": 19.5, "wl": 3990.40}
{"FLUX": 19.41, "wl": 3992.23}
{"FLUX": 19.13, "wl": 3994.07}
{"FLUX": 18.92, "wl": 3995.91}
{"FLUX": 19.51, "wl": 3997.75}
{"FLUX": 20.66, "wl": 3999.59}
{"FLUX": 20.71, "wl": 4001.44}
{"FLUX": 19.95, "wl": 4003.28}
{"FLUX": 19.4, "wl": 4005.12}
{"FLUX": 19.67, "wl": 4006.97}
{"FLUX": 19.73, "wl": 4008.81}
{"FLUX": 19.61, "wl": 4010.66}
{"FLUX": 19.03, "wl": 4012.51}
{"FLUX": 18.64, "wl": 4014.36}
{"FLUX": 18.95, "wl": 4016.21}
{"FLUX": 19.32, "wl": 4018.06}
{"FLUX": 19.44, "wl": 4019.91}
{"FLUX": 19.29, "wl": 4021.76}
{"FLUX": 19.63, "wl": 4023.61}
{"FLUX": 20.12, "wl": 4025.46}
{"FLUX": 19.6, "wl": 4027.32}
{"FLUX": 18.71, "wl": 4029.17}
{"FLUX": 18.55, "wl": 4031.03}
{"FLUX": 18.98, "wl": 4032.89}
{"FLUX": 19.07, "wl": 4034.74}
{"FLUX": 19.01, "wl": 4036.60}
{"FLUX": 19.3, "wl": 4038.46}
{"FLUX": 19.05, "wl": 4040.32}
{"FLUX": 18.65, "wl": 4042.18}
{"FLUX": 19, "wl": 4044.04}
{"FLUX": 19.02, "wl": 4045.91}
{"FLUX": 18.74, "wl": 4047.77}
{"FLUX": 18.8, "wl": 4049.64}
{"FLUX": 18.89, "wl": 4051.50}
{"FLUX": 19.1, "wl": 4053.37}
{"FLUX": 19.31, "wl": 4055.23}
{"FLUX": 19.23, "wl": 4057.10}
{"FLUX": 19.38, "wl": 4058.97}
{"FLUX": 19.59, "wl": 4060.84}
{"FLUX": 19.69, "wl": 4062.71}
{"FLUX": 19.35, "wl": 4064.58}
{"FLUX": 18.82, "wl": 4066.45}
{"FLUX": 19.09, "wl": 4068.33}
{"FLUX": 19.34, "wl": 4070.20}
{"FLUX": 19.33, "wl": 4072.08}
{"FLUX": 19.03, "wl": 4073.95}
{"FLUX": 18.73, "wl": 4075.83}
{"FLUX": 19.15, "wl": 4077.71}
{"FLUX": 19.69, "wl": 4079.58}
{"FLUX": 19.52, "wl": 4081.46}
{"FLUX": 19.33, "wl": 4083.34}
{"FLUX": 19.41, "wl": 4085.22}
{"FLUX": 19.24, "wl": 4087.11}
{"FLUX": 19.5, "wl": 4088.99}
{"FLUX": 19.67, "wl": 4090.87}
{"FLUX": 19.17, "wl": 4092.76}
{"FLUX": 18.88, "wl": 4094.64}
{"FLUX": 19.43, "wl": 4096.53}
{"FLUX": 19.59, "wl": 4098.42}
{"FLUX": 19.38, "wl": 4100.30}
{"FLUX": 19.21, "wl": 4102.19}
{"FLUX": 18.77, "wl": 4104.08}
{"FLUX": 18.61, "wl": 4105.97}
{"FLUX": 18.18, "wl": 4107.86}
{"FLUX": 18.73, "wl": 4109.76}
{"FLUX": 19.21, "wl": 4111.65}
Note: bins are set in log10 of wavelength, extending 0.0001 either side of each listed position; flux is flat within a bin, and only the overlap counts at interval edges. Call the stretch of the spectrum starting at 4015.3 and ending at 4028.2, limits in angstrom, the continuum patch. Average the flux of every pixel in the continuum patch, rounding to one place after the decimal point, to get 19.5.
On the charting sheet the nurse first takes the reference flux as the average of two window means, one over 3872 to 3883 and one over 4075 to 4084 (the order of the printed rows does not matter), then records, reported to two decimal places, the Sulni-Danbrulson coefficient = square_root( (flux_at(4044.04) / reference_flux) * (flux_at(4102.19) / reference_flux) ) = 0.93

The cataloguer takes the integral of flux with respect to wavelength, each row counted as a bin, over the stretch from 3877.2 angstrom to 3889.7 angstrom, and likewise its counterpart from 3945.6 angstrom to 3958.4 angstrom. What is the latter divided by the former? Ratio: 0.98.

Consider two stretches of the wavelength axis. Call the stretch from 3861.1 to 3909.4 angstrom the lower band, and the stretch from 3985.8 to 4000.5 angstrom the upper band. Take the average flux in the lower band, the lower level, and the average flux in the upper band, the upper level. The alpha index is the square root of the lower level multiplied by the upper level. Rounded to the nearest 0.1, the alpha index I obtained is 20.6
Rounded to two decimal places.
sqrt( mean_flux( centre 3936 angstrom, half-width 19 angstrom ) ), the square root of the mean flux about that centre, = 4.44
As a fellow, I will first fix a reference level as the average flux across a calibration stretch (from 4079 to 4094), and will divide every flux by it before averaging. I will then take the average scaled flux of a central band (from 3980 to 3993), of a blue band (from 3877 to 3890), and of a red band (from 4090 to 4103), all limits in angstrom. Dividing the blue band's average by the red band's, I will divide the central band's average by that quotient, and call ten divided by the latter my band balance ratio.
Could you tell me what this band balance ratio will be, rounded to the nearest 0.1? 10.9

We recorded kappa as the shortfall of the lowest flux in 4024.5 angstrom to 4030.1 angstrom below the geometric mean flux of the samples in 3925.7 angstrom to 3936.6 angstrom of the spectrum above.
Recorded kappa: 0.4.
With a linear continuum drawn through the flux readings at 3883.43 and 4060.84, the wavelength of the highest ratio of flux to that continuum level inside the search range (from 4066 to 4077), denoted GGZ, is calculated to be 4072.08 angstrom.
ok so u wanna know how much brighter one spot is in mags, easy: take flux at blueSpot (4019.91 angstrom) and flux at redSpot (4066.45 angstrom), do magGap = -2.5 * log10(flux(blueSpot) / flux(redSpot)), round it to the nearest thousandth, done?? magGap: -0.035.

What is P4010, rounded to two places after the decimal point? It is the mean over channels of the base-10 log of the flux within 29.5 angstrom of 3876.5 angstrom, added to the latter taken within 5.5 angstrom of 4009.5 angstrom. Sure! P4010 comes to 2.62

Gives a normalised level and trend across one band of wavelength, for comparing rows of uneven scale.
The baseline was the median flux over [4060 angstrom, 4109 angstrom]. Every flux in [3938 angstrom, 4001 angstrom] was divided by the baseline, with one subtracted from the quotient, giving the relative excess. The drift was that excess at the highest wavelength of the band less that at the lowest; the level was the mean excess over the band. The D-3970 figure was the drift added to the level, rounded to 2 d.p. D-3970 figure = 0.06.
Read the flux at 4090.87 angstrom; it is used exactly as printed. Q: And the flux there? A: 19.67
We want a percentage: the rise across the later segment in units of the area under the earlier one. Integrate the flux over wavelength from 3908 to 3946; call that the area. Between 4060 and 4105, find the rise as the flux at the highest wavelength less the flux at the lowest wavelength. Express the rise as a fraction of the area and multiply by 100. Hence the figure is -0.11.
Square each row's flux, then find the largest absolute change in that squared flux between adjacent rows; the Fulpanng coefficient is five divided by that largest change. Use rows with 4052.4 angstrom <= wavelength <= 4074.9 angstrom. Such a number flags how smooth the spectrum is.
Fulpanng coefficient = 0.25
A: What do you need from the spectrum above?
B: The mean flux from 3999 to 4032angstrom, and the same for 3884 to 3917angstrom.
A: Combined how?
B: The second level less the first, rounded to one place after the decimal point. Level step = 1.4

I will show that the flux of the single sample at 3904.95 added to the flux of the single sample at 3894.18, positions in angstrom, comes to 41.7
